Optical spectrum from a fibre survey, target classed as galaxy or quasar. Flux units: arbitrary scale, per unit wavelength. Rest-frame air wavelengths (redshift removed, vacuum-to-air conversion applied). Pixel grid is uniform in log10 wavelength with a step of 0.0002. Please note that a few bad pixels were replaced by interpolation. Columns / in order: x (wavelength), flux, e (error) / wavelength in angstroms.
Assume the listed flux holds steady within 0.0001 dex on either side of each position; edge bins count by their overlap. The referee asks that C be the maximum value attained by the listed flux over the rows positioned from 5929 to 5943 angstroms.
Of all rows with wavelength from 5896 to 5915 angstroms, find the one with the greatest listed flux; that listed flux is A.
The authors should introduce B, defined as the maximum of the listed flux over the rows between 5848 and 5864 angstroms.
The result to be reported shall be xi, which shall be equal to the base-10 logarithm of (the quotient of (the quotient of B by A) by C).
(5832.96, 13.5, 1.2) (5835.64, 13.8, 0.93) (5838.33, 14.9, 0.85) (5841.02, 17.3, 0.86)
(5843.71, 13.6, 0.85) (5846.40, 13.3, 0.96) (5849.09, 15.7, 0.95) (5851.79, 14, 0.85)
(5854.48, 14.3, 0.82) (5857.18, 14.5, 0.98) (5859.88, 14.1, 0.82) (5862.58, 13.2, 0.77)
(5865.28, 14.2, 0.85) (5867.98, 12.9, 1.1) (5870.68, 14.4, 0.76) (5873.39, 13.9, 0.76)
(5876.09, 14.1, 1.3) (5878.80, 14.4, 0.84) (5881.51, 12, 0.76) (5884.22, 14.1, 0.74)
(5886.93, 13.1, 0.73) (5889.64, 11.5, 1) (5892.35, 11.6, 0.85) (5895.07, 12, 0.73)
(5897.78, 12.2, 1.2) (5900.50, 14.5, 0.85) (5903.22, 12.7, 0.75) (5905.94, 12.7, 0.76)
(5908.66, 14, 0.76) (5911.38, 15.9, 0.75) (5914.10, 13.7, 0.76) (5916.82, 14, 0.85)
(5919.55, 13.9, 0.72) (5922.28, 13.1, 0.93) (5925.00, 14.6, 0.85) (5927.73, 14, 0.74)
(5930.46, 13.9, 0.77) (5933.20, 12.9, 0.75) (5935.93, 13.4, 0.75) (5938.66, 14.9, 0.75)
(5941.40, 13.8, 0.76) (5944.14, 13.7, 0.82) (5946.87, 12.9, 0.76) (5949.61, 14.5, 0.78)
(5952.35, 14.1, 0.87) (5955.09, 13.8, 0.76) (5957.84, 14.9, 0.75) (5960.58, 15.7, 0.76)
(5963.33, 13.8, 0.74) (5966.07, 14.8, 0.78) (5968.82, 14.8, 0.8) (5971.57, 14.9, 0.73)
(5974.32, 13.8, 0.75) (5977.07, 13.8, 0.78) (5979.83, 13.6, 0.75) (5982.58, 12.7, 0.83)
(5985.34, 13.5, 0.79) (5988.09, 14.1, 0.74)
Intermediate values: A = 15.9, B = 15.7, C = 14.9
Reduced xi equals -1.18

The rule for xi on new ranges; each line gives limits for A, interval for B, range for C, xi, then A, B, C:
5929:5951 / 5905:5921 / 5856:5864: -1.13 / 14.9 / 15.9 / 14.5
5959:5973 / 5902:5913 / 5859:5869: -1.15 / 15.7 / 15.9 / 14.2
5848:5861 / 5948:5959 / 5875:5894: -1.18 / 15.7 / 14.9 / 14.4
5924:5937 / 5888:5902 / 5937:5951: -1.18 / 14.6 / 14.5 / 14.9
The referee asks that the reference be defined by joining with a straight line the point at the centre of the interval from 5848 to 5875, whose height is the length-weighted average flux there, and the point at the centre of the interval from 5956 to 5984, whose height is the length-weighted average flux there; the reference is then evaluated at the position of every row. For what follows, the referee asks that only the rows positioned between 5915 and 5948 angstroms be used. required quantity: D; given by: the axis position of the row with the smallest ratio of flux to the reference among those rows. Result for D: 5946.87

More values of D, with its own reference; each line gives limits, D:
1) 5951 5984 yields 5982.58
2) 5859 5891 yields 5889.64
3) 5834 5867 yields 5862.58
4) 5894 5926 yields 5895.07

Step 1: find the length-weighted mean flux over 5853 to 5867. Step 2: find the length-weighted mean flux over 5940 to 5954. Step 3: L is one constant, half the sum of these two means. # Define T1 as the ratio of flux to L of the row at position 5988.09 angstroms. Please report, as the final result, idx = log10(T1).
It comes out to 0.006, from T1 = 1.01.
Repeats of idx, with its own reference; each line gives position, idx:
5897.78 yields -0.057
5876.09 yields 0.006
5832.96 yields -0.013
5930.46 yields -0.001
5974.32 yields -0.004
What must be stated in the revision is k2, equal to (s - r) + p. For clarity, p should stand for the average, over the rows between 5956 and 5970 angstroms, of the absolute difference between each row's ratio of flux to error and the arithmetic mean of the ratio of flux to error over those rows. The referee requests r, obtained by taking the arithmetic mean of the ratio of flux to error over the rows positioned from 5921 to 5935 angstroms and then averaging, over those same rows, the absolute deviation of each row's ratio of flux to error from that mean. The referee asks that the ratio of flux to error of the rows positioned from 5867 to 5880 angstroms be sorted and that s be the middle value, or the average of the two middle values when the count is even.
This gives 16.7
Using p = 0.7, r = 1.2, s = 17.1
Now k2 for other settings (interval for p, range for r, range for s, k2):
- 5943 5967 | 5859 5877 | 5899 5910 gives 15.5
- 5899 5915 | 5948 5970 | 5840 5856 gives 16.8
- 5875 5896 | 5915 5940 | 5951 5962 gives 20.2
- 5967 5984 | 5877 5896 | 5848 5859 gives 15.6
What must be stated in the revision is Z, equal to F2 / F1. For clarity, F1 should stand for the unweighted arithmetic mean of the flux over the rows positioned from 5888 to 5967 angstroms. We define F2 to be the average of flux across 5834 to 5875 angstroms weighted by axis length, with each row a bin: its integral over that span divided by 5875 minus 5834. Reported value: 1.04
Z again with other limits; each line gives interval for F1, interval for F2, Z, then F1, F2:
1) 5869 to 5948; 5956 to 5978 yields 1.08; 13.51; 14.6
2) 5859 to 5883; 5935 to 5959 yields 1.02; 13.69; 14.0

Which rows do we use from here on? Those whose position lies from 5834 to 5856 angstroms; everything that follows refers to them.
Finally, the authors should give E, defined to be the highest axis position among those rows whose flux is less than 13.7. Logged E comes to 5846.40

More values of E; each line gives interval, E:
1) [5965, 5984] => 5982.58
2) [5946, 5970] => 5946.87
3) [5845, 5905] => 5903.22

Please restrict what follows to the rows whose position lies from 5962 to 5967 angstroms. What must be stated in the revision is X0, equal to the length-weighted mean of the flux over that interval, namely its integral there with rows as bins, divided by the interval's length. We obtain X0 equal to 14.3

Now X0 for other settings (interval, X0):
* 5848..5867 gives 14.2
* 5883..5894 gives 12.5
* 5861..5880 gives 13.9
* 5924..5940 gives 13.9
